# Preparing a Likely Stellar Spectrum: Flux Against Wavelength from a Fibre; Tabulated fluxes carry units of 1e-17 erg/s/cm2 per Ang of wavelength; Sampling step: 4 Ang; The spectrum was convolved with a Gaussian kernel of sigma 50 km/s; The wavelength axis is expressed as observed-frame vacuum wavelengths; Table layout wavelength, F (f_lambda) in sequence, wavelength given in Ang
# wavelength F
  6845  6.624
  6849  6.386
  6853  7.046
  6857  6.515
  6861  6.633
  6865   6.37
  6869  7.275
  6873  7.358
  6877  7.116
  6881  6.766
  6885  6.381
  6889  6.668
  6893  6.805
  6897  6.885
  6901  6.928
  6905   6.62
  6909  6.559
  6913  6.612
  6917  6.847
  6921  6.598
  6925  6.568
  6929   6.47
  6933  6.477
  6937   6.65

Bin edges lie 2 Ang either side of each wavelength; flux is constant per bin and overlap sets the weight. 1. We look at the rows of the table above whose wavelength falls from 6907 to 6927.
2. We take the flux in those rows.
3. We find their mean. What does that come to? 6.64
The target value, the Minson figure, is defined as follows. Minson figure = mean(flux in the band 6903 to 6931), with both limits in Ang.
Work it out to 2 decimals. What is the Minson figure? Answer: 6.61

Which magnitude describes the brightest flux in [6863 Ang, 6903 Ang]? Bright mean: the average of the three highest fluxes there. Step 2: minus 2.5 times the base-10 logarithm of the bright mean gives -2.15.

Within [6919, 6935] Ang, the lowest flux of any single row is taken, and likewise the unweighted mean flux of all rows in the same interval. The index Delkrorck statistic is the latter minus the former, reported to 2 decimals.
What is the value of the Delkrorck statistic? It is 0.06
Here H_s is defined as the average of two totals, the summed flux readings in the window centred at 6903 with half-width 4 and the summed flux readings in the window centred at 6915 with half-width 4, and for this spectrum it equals 14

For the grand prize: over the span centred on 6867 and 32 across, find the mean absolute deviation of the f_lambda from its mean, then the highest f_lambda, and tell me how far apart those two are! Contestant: 7.04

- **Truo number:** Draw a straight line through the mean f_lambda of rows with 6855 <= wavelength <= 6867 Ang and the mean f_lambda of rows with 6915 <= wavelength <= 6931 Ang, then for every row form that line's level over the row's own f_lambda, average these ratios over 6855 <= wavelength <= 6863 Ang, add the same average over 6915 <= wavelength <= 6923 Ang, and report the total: 1.97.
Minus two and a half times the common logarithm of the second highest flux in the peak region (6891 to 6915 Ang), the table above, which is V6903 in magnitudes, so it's -2.09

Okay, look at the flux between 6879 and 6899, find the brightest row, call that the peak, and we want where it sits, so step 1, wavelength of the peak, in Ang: 6897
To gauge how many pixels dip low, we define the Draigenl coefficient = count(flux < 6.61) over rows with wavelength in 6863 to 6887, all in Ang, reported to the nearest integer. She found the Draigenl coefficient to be 2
